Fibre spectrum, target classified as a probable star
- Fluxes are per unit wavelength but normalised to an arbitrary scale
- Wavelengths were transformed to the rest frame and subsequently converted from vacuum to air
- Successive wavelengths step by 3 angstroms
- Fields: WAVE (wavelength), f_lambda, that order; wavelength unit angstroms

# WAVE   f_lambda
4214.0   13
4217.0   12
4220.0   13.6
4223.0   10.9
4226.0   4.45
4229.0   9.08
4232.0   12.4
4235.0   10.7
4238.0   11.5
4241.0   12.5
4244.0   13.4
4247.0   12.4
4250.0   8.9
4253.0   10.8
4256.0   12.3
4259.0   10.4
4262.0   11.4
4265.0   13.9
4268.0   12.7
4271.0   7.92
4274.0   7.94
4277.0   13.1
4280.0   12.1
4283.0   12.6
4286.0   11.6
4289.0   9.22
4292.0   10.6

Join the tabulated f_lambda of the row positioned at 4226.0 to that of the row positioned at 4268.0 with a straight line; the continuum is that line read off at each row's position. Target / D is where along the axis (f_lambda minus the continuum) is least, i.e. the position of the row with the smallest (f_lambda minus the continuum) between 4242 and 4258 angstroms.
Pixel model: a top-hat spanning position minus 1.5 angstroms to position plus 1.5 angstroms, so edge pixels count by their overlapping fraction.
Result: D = 4250.0 angstroms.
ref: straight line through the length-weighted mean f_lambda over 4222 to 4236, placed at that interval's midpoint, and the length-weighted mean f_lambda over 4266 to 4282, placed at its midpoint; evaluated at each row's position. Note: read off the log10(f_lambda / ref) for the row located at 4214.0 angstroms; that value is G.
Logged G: 0.16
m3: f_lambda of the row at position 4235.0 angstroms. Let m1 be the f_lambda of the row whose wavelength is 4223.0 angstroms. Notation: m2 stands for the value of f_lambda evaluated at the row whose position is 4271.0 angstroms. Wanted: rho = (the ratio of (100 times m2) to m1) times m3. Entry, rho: 777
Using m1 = 10.9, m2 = 7.92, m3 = 10.7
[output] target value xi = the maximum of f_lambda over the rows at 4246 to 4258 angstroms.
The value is 12.4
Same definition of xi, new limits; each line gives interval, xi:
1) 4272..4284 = 13.1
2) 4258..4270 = 13.9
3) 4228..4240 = 12.4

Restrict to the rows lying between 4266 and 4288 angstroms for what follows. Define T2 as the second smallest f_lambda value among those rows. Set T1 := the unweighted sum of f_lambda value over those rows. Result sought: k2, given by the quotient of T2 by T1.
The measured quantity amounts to 0.10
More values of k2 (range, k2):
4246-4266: 0.13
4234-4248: 0.19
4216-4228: 0.27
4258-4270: 0.24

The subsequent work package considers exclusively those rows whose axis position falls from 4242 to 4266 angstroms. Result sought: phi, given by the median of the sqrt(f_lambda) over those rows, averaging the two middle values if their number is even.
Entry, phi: 3.44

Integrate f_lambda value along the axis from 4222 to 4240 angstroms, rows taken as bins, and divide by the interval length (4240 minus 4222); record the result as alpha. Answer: 9.9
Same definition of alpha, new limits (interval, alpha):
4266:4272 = 10.8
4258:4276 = 10.8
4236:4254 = 11.6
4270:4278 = 9.5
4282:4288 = 11.8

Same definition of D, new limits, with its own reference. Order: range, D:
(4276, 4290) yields 4289.0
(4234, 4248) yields 4247.0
